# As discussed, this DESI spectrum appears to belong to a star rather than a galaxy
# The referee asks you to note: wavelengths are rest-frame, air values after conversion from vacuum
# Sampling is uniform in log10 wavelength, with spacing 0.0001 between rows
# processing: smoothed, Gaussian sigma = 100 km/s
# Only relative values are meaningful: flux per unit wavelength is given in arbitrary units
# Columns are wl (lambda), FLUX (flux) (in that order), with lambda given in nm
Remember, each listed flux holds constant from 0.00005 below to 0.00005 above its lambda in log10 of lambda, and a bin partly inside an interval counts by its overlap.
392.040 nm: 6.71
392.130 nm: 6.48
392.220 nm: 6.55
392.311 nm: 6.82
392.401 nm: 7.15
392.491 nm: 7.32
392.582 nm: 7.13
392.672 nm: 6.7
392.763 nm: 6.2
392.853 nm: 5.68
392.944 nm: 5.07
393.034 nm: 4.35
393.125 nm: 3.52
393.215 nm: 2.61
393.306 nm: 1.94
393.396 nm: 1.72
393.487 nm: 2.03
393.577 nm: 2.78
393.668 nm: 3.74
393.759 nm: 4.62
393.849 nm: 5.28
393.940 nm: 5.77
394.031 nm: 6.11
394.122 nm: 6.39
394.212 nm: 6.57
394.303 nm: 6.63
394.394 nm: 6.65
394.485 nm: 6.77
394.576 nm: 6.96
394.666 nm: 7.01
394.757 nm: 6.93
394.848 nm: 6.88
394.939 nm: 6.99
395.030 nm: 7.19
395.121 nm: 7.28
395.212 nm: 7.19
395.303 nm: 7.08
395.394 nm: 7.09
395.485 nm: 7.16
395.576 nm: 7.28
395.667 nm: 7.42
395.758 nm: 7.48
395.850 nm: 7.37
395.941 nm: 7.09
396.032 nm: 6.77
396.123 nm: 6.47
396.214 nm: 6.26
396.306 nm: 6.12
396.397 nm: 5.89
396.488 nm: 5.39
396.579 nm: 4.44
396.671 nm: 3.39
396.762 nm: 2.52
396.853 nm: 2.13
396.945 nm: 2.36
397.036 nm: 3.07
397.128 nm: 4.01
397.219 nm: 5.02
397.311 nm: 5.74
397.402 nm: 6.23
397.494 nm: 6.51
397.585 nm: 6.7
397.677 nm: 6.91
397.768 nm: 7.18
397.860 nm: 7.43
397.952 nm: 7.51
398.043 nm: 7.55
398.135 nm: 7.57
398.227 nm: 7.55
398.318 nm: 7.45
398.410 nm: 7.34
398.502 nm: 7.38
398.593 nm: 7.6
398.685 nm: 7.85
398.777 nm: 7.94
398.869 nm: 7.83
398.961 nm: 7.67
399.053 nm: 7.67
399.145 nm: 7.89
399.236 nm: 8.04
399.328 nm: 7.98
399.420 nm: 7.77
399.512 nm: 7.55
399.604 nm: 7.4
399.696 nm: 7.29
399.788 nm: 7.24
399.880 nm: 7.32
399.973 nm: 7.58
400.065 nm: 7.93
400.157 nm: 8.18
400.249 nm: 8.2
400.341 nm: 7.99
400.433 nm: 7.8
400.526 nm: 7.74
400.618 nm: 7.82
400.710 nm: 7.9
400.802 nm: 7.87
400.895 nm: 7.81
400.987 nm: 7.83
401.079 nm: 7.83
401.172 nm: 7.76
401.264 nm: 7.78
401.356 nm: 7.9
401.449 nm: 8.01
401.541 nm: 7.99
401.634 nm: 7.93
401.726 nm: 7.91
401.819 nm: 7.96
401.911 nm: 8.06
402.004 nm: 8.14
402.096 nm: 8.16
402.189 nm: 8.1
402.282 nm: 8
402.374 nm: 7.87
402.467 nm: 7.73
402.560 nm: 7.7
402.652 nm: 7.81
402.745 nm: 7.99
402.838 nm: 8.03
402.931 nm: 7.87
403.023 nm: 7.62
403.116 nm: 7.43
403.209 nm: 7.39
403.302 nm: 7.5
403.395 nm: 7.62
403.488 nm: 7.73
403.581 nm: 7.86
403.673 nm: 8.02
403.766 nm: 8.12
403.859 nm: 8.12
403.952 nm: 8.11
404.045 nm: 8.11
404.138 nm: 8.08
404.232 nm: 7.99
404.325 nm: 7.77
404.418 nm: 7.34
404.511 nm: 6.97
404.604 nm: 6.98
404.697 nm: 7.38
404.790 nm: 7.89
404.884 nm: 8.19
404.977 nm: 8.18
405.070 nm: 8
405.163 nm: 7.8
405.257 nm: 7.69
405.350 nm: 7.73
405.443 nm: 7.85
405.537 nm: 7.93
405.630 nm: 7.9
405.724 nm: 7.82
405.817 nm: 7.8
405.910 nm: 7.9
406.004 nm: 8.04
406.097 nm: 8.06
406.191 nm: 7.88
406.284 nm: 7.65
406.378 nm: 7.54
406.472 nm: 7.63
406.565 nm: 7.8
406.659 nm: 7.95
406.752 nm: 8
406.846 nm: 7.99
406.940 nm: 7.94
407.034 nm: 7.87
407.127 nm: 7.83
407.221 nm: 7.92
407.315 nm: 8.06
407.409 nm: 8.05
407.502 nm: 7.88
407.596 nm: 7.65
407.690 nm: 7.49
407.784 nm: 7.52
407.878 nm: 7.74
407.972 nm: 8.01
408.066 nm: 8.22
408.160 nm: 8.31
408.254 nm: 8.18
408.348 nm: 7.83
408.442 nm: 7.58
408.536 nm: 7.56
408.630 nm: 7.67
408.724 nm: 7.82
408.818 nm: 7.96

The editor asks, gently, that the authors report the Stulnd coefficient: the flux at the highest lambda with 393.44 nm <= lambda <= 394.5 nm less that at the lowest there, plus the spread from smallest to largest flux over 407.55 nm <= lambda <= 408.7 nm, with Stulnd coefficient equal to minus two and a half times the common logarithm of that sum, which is -1.9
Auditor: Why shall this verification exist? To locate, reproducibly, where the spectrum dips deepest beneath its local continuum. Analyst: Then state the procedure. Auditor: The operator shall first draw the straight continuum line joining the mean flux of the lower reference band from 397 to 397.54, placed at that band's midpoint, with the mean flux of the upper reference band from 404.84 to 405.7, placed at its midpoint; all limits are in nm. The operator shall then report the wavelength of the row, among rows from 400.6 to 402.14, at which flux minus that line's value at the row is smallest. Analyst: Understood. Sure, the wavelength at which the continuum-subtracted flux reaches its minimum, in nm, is 401.726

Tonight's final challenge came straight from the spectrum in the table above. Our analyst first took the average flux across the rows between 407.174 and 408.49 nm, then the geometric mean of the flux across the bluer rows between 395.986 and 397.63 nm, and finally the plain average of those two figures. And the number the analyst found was 6.3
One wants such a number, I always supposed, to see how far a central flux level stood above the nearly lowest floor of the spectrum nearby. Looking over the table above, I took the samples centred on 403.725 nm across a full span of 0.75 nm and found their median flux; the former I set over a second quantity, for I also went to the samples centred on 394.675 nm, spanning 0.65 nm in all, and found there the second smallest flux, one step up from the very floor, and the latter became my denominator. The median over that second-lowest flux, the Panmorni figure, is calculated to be 1.19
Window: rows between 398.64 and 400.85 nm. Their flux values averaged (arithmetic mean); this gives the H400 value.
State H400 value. 7.77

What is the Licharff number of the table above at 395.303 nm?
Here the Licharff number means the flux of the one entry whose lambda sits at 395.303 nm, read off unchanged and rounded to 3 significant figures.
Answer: 7.08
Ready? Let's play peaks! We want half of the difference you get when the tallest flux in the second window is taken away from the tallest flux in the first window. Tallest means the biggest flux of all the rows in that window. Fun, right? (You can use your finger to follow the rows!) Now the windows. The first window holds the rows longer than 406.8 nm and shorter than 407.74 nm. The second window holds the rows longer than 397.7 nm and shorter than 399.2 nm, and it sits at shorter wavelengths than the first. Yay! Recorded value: 0.06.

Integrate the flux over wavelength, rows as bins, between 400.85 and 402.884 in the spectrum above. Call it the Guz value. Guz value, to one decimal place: 16.1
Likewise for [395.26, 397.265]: 11.1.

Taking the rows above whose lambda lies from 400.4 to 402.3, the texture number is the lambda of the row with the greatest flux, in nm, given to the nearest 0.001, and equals 402.096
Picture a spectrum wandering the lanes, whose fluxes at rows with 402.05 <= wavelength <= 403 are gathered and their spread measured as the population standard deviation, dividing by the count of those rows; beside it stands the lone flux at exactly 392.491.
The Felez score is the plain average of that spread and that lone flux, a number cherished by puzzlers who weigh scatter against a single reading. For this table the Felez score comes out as 3.7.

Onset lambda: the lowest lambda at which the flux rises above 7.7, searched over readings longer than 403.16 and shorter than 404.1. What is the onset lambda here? 403.488 nm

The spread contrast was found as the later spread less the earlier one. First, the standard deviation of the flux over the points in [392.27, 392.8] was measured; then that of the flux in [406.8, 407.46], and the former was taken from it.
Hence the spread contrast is -0.3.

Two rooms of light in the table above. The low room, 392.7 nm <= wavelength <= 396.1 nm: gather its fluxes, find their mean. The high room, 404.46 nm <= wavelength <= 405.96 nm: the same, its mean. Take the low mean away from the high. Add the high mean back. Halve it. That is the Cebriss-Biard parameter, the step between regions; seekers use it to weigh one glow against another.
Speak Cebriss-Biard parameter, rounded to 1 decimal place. 4.8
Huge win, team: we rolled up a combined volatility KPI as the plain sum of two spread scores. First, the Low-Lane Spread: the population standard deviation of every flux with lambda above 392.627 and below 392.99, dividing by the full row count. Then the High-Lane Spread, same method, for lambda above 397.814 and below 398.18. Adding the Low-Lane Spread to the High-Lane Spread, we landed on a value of 0.66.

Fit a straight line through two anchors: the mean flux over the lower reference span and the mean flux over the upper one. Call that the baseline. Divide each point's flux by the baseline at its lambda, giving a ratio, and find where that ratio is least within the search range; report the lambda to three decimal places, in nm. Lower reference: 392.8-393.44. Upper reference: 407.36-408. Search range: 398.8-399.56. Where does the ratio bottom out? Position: 399.512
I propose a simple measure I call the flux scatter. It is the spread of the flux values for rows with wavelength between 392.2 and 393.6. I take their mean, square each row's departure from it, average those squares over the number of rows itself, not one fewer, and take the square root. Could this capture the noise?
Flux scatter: 2.0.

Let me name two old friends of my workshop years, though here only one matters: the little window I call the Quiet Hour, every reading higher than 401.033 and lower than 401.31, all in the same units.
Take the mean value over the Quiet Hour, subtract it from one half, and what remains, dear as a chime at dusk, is -7.29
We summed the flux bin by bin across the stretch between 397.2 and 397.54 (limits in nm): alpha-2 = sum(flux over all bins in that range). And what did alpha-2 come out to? 23.5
